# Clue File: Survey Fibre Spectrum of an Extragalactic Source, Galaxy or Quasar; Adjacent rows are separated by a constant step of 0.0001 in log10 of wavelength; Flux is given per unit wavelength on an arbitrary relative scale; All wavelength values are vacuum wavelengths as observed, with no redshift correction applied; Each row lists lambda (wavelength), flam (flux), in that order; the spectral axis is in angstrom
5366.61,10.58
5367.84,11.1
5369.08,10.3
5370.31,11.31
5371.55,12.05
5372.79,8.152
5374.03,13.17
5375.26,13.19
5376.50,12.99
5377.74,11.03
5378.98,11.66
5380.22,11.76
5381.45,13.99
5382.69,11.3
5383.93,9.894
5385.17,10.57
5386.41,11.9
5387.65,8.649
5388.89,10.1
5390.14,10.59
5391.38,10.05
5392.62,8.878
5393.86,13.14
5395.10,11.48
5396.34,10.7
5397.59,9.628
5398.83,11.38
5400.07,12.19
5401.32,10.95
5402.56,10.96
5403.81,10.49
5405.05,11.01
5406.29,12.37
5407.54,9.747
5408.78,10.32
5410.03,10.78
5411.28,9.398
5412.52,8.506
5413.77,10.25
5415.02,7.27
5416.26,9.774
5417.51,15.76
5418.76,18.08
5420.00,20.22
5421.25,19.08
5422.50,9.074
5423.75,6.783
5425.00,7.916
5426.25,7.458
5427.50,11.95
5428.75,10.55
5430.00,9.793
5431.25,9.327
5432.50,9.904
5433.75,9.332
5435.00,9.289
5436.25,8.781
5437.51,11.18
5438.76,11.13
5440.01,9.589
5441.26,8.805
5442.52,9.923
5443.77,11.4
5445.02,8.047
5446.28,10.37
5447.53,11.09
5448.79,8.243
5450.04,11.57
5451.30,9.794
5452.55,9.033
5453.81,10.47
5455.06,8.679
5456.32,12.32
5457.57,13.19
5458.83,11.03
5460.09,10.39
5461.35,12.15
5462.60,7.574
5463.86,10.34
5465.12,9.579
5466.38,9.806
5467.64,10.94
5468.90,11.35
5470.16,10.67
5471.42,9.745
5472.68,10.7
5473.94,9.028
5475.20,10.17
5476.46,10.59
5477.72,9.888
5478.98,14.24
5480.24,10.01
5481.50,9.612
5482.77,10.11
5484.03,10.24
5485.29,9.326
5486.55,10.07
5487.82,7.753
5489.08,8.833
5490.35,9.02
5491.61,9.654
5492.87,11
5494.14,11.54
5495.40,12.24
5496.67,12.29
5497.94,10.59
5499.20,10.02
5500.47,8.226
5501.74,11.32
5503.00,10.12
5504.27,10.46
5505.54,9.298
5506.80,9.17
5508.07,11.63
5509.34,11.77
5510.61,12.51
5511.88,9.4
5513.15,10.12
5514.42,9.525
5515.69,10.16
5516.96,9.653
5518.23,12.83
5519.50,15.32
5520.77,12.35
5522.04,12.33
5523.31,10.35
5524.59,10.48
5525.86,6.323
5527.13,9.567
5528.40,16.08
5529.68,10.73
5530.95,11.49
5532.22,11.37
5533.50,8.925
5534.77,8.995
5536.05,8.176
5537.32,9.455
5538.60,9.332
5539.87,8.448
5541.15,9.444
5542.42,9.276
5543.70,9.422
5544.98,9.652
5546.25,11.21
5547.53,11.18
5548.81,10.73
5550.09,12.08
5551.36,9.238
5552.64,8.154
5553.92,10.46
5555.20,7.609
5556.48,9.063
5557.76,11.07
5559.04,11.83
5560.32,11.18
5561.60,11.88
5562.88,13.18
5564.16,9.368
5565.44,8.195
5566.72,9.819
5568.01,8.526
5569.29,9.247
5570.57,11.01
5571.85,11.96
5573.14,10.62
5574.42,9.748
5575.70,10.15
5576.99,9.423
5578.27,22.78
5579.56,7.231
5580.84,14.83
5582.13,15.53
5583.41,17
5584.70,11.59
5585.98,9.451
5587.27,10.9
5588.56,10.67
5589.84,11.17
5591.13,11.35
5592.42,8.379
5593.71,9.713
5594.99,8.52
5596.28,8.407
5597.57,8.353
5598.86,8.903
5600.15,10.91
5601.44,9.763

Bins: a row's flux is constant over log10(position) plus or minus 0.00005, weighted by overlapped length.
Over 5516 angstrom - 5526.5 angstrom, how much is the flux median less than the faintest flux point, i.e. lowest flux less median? -5.1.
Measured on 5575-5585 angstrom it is -6.0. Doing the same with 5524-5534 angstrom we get -4.3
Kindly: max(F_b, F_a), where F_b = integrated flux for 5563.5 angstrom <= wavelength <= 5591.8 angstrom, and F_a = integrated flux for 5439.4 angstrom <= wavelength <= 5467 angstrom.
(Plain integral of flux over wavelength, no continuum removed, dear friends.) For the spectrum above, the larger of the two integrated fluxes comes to 322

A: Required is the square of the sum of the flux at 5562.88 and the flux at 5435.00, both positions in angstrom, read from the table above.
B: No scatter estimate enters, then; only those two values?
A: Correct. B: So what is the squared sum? 505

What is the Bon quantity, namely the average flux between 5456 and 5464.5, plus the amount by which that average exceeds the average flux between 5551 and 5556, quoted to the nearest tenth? 13.1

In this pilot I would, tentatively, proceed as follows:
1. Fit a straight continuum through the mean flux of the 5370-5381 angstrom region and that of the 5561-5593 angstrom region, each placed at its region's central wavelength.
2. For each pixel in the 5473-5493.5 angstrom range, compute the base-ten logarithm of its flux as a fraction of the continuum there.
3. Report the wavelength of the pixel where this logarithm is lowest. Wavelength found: 5487.82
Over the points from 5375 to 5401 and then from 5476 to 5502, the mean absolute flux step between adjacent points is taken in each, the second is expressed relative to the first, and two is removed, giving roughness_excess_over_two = -1.1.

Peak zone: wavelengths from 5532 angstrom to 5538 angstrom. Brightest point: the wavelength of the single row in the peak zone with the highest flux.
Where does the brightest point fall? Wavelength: 5532.22 angstrom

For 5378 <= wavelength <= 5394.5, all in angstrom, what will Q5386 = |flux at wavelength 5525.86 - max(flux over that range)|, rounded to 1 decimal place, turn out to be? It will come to 7.7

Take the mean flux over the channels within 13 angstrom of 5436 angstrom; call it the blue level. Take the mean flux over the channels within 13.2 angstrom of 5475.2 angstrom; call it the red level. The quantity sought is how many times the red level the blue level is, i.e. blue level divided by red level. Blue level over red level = 0.95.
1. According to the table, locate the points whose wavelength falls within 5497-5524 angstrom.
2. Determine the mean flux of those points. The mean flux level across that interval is 10.8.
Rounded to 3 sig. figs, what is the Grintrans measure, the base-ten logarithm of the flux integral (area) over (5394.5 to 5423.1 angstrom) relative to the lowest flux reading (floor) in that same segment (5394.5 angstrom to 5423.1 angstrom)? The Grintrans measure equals 1.66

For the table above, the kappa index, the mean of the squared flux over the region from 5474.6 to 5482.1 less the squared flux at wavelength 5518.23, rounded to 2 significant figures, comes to -46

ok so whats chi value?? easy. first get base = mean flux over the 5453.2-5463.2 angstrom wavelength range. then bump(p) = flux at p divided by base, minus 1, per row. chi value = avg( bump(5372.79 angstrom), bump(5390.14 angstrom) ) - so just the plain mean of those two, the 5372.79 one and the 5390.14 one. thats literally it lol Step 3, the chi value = -0.13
